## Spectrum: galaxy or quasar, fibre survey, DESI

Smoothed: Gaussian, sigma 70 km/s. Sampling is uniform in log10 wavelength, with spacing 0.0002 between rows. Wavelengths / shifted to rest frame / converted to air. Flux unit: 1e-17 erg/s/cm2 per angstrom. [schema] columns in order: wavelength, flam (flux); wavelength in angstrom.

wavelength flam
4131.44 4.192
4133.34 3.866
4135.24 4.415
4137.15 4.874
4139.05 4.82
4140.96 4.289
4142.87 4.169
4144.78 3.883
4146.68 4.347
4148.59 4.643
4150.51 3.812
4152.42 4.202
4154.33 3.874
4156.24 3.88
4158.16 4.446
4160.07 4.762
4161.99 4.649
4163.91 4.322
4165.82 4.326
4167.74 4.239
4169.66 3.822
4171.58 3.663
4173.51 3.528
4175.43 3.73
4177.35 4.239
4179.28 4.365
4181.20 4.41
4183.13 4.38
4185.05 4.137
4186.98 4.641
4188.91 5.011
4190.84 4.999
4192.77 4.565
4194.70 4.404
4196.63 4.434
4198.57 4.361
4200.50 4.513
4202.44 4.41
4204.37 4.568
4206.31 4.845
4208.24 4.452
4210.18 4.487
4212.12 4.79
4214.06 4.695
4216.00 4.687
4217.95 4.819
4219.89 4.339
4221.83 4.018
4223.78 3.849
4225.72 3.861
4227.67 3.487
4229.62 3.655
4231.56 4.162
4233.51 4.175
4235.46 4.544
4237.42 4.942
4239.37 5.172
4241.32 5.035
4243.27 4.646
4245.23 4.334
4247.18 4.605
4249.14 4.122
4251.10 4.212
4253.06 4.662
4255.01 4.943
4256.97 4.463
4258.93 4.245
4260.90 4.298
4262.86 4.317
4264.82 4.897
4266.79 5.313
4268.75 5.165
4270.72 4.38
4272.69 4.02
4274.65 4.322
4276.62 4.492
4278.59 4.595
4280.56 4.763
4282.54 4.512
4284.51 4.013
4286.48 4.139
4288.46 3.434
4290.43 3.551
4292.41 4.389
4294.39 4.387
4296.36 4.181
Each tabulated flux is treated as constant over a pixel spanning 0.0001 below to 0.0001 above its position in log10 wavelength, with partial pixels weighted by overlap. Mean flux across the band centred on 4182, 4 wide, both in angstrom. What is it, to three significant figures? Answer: 4.39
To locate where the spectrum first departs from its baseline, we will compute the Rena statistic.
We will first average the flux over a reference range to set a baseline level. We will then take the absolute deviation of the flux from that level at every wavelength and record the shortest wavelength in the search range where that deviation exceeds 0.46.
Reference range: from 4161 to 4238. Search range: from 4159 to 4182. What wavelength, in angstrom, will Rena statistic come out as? 4169.66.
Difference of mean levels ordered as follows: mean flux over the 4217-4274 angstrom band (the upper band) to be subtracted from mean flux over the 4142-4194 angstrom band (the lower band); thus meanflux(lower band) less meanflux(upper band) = -0.18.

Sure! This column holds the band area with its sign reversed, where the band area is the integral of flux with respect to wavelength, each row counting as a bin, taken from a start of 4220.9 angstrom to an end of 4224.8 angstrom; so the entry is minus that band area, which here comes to -15.3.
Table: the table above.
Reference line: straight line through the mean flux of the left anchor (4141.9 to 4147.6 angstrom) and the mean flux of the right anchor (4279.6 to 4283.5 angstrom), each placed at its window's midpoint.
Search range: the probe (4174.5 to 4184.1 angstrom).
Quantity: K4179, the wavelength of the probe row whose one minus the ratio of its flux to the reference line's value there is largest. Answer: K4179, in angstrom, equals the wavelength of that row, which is 4175.43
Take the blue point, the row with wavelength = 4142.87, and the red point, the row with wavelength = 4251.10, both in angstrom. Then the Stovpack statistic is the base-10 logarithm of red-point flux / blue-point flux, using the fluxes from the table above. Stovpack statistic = 0.004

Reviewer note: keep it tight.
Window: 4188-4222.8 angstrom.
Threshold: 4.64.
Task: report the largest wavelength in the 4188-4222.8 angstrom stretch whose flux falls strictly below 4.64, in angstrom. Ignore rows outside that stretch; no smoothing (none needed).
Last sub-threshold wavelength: 4221.83 angstrom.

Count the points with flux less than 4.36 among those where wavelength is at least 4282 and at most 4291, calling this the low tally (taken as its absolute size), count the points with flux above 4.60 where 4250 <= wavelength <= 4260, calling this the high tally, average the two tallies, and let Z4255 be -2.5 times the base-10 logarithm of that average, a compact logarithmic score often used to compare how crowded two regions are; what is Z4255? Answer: -1.19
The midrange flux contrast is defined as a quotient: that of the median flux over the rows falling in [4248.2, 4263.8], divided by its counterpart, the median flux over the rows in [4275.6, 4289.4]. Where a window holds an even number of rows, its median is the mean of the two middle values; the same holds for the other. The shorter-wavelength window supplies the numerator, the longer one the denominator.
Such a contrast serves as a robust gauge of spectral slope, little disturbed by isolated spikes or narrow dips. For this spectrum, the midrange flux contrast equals 0.96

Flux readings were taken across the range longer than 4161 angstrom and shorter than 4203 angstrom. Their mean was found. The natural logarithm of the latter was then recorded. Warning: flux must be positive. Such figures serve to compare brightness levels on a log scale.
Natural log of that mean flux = 1.464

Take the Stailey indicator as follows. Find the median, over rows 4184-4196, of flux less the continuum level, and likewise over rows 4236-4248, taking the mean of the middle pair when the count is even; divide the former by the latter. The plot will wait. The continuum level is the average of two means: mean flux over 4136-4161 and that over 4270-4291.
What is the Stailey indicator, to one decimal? 0.6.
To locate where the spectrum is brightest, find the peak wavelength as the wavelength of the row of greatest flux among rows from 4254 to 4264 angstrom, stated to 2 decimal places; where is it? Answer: 4255.01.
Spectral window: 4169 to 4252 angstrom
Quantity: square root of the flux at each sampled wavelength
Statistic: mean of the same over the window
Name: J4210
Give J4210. 2.09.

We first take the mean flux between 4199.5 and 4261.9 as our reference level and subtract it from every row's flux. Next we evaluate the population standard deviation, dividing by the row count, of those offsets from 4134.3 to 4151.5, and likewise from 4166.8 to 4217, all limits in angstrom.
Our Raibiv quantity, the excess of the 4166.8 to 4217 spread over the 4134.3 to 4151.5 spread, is 0.018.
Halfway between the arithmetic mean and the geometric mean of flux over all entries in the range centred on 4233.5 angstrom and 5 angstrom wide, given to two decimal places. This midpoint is 4.29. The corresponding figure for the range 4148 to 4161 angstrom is 4.22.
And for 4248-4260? 4.44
